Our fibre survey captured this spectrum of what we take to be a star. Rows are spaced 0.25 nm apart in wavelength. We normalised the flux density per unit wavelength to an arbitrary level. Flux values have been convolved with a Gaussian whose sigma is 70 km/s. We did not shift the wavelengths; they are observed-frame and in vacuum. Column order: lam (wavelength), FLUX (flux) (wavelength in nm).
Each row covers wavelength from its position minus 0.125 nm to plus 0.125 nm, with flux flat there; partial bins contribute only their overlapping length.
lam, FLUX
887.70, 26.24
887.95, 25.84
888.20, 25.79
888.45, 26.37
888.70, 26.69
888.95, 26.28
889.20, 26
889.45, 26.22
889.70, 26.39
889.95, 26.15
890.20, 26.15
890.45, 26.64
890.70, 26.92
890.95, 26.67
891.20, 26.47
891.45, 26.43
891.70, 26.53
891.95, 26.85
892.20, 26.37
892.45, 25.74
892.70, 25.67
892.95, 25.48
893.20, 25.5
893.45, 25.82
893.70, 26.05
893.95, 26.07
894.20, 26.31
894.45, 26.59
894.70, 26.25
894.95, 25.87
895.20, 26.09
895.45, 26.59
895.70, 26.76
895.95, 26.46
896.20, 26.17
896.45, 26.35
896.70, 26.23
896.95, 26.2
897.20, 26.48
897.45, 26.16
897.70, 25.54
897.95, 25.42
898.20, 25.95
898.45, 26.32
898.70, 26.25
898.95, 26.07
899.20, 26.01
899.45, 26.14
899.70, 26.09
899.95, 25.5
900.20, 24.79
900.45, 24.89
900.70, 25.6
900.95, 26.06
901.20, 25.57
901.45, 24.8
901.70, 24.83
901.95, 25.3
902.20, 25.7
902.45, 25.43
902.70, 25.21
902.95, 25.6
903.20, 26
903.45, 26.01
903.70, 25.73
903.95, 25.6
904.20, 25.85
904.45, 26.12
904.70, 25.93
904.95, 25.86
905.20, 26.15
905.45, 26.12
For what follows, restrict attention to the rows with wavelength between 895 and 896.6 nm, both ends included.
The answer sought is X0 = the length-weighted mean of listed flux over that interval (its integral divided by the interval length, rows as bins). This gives 26.4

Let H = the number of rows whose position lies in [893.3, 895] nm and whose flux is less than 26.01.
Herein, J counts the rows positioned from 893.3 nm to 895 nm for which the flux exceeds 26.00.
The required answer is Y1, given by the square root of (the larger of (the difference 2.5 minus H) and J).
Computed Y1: 2.2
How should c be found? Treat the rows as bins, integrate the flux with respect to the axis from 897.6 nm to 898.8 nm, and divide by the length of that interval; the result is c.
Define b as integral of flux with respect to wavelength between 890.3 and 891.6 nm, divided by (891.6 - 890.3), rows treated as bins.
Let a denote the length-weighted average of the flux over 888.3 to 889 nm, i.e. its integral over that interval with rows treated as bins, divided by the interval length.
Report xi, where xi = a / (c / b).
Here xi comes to 27.2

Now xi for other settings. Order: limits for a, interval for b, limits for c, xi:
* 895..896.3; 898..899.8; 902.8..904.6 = 26.6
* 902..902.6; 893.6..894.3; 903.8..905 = 25.8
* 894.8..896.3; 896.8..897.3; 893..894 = 26.8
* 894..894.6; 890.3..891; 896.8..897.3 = 26.8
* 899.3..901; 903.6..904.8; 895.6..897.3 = 25.1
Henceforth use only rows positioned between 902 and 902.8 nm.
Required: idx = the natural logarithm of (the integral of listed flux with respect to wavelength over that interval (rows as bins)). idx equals 3.01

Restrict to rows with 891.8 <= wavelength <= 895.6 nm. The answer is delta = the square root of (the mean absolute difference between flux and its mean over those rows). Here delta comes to 0.573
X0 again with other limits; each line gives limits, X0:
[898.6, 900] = 26.0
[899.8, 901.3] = 25.4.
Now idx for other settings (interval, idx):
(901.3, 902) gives 2.86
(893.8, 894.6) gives 3.05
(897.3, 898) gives 2.89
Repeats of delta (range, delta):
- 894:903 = 0.671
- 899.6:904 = 0.590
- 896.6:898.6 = 0.548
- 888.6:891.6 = 0.468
